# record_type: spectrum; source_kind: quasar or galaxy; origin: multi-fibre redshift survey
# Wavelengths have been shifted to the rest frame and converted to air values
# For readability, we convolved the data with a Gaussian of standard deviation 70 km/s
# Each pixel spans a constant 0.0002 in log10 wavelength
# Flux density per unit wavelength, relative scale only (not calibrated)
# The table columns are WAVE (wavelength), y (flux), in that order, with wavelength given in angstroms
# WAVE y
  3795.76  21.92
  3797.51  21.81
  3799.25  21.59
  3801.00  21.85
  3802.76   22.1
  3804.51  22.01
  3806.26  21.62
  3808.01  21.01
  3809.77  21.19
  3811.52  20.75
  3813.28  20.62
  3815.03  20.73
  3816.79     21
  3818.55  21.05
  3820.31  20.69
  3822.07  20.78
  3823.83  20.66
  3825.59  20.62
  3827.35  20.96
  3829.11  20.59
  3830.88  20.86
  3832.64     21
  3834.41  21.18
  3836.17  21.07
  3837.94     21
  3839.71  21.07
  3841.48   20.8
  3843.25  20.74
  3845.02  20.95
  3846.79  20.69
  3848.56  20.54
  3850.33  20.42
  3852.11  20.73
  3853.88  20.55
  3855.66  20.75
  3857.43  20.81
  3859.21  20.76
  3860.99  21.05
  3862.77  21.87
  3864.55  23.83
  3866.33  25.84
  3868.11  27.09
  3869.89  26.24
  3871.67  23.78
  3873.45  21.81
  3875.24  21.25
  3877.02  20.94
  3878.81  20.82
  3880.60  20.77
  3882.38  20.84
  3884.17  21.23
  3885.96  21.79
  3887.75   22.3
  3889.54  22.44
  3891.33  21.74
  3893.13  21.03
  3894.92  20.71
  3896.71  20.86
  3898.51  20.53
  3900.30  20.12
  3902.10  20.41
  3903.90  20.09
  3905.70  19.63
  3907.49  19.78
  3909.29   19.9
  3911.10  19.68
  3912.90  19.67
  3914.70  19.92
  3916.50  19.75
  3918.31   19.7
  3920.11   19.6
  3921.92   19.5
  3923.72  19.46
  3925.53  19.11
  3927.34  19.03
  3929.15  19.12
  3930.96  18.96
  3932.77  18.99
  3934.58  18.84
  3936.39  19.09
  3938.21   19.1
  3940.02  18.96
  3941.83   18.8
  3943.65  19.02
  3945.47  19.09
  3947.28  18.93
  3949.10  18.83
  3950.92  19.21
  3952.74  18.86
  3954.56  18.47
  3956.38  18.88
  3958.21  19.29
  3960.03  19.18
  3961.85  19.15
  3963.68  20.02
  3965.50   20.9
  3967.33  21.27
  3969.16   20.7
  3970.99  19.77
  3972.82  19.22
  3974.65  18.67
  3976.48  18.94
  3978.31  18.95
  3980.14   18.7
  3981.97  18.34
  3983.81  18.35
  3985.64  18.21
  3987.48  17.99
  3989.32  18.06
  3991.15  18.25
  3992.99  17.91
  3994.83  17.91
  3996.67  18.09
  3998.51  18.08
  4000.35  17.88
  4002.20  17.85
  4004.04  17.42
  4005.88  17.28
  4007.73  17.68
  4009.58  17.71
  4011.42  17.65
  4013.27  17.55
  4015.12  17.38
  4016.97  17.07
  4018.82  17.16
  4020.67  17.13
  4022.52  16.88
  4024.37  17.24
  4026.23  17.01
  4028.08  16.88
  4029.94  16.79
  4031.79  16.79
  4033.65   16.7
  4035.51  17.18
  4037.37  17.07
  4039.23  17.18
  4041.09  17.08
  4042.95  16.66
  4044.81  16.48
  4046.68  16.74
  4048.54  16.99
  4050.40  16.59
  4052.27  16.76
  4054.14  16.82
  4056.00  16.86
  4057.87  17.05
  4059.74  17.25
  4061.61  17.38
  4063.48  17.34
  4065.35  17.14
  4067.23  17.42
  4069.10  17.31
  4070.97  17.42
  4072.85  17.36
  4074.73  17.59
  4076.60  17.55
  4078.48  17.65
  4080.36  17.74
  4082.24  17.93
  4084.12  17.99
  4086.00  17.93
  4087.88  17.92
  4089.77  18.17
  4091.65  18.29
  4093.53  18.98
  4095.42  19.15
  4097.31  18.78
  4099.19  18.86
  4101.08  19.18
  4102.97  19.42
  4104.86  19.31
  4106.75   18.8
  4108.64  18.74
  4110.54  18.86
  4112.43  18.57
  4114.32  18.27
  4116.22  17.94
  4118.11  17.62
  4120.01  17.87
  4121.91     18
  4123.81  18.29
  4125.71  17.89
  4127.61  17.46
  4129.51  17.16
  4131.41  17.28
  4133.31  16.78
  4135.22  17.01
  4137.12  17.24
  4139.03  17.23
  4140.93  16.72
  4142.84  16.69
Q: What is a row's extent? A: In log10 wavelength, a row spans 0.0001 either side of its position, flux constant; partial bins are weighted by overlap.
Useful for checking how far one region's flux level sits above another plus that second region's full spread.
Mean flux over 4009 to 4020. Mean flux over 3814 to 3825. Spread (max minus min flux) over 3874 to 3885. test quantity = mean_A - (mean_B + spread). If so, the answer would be -3.9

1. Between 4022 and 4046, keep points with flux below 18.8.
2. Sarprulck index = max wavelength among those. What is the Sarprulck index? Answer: 4044.81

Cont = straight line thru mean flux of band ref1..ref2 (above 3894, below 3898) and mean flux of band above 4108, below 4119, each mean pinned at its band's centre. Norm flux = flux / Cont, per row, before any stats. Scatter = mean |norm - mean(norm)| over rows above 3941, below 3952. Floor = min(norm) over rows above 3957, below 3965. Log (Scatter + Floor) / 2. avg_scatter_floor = 0.481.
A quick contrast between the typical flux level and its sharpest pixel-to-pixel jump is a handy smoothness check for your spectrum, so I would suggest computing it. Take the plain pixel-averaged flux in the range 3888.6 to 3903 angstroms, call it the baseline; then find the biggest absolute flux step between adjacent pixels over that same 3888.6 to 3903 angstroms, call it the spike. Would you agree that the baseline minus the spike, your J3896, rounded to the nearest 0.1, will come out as 20.3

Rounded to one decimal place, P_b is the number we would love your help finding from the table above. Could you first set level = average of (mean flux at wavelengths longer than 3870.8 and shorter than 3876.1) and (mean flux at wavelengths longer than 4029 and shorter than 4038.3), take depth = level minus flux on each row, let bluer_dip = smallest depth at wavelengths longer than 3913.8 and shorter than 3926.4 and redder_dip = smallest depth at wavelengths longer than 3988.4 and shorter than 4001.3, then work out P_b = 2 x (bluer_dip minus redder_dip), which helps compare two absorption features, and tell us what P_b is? -3.3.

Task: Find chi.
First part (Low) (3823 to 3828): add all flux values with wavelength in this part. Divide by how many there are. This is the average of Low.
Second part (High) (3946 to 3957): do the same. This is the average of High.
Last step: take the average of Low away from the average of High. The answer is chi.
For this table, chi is -1.9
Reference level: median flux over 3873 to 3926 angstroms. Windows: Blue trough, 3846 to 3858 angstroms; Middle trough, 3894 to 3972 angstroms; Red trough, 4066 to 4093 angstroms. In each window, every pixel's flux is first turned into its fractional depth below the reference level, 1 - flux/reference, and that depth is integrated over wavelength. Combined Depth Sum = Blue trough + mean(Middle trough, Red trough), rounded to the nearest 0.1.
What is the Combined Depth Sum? 3.4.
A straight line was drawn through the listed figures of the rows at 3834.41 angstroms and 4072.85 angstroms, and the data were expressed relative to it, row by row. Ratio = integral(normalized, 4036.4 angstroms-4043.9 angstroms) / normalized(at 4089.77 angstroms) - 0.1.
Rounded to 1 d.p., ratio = 6.6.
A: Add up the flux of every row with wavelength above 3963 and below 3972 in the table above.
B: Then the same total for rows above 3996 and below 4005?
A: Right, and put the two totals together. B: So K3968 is 192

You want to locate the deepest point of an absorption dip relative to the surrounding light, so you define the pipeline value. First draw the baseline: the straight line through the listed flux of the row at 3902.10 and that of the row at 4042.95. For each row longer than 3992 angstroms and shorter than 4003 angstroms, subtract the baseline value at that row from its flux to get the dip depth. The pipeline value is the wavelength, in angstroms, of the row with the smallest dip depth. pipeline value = 3992.99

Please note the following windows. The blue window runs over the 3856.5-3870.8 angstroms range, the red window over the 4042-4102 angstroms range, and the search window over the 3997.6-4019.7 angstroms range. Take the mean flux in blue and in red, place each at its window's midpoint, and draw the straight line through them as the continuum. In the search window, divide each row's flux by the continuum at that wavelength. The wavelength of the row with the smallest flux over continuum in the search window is 4005.88 angstroms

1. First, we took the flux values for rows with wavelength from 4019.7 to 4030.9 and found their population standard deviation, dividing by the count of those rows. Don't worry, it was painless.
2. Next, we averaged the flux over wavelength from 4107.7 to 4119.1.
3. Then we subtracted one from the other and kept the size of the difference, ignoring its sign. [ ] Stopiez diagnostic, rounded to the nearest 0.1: 18.2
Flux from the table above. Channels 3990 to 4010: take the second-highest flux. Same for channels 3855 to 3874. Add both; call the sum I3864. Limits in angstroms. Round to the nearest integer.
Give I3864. 44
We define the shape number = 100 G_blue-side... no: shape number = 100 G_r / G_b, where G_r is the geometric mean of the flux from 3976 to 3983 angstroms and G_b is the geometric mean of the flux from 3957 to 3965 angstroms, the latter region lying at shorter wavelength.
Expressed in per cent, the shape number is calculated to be 97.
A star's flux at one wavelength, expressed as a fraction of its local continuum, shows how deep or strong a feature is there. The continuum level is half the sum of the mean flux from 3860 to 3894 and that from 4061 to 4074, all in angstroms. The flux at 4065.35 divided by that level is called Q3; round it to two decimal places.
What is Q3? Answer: 0.86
